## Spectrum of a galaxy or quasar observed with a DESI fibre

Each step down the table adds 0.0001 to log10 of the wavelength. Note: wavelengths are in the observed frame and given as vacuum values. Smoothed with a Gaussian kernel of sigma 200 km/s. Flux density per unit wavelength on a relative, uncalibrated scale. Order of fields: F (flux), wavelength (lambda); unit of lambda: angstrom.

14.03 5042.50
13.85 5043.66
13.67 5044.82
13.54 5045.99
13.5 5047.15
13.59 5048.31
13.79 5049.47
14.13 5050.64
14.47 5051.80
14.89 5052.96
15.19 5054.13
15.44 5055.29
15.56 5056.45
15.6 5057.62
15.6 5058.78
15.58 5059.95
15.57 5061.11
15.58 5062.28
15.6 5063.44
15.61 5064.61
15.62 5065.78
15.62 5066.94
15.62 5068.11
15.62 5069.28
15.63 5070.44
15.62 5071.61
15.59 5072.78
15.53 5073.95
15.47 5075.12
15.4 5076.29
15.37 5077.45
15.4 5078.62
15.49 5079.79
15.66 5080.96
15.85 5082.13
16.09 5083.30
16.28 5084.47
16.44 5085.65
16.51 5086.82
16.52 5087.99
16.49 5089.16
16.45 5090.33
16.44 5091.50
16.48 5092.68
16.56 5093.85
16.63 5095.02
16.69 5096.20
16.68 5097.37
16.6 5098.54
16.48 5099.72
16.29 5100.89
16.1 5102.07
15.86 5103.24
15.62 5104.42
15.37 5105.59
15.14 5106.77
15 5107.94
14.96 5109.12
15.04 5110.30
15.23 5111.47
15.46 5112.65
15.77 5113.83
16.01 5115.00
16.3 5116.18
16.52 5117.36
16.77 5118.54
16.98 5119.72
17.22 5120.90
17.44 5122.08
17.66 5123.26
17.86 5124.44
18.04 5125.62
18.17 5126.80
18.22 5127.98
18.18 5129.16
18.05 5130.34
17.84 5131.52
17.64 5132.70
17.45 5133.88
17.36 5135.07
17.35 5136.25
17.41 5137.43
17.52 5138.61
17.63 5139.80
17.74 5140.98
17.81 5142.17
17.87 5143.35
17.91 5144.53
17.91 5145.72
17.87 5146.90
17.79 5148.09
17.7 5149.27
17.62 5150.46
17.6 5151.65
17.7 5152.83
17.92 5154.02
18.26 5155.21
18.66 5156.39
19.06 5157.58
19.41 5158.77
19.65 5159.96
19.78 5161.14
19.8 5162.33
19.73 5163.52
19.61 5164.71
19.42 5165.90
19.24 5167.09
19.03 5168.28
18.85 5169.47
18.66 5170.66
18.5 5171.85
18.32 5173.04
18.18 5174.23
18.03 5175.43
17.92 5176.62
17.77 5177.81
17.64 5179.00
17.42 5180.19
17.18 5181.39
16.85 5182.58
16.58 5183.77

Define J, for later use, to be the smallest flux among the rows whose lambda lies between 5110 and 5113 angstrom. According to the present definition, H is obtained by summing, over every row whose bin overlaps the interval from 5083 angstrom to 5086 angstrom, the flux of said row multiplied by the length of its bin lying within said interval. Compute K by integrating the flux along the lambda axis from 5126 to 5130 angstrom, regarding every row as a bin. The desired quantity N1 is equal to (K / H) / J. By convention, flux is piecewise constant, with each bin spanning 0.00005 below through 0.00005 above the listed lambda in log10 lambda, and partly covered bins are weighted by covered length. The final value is 0.0994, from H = 49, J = 15.04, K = 72.7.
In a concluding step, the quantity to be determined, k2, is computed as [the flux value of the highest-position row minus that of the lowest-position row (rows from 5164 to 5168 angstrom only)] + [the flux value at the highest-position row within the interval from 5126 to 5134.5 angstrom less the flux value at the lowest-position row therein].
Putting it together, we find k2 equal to -1.1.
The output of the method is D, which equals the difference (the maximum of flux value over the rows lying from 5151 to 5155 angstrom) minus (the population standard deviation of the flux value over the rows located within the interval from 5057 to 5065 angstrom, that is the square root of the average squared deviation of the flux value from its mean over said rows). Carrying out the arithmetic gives 17.9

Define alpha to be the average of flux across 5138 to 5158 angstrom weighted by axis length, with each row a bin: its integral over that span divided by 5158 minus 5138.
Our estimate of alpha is 17.9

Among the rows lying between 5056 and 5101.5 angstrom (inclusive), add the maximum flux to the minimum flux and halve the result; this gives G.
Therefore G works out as 16.0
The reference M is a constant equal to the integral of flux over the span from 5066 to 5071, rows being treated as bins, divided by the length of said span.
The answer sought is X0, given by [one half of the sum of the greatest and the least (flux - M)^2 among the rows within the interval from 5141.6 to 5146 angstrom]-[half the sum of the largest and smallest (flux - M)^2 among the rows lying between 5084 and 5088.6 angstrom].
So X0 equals 4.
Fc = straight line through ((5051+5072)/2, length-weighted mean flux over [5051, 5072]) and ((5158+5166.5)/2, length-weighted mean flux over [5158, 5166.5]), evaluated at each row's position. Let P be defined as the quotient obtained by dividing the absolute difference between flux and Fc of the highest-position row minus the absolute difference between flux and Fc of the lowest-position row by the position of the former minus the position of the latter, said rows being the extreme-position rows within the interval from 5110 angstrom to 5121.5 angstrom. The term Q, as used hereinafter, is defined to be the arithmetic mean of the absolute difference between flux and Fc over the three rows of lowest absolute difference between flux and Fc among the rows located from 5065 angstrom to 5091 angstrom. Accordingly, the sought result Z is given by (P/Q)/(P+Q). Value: 91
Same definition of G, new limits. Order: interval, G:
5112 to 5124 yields 16.6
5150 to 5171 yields 18.7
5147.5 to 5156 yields 17.9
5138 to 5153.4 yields 17.7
